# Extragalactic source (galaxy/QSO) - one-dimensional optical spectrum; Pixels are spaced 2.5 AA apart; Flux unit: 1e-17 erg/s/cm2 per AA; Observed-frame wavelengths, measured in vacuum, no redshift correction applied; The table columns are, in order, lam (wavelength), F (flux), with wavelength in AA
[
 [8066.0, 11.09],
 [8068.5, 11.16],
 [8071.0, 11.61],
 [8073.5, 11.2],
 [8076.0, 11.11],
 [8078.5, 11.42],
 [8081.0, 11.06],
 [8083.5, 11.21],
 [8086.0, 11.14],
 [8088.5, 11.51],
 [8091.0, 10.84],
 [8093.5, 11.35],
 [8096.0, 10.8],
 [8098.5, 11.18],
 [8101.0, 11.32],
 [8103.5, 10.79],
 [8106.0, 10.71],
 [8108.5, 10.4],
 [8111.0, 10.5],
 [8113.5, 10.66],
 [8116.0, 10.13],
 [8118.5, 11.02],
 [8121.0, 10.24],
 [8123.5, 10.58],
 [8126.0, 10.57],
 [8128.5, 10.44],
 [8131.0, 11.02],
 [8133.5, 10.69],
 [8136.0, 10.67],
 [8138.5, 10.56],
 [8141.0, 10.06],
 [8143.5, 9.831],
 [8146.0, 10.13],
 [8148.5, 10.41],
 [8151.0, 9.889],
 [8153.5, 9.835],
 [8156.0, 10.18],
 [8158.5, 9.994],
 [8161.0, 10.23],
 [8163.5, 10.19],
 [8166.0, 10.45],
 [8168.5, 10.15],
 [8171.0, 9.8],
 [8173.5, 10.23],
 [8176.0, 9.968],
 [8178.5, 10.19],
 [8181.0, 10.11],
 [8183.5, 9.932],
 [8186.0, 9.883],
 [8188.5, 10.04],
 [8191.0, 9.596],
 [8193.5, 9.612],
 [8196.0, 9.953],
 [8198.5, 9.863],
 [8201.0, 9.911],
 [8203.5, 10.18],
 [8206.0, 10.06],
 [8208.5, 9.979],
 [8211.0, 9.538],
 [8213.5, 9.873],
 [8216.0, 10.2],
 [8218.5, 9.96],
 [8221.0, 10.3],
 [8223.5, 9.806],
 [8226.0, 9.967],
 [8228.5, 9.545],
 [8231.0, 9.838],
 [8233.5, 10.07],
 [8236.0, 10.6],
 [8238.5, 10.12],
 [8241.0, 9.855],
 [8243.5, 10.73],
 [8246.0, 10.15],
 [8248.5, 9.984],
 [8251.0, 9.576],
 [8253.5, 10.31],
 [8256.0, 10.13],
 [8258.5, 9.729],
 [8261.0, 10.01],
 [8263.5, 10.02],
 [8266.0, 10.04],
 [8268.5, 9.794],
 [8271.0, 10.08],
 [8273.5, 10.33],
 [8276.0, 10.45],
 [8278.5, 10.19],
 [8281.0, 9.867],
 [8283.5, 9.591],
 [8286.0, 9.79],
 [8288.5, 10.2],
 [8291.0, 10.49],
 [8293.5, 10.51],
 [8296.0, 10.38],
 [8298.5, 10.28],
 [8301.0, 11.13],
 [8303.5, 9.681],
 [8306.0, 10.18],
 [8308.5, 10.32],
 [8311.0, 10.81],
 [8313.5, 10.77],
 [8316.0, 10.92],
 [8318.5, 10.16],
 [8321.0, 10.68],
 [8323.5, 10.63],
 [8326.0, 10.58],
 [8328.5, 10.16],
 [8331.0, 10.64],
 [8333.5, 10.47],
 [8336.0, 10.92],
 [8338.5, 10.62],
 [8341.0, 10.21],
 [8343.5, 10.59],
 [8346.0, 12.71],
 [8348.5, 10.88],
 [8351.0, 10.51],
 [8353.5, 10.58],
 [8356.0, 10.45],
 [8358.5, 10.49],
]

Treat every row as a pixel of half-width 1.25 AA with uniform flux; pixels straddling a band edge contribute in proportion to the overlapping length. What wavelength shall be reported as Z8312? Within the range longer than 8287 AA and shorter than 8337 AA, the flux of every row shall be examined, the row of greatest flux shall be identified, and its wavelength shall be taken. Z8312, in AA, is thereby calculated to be 8301.0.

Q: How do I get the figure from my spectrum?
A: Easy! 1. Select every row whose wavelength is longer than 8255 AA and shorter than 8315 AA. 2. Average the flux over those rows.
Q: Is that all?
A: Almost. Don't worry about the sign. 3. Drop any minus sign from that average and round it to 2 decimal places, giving 10.20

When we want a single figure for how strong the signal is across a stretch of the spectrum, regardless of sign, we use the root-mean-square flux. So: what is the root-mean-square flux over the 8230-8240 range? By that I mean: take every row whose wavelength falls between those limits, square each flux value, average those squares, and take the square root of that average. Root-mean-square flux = 10.2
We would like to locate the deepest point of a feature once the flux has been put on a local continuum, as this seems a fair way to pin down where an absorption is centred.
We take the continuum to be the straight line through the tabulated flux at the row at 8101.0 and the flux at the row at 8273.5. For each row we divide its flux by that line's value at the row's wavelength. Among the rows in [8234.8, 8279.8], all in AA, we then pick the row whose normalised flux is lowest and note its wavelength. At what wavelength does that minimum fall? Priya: 8251.0 AA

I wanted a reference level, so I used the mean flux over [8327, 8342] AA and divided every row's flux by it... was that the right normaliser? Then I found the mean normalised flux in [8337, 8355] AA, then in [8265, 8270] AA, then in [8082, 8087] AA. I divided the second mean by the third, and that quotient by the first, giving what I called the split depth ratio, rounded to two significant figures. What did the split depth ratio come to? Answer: 0.86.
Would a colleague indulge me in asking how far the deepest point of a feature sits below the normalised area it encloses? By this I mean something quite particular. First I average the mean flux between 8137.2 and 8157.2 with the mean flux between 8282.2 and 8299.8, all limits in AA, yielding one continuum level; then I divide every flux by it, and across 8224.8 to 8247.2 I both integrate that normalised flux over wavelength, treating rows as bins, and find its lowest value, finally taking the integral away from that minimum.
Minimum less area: -21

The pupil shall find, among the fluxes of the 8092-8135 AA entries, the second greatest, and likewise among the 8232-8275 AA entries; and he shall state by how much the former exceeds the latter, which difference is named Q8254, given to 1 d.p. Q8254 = 0.7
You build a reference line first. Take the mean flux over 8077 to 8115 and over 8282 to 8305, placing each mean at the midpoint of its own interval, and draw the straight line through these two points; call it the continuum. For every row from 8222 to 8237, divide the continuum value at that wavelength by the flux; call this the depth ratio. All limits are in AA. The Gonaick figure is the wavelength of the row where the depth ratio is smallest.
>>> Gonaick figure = 8236.0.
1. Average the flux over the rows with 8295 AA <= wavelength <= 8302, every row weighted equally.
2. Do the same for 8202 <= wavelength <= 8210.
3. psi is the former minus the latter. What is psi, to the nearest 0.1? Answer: 0.5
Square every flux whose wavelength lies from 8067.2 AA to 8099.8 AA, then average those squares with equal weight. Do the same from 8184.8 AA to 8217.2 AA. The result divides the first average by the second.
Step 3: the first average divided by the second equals 1.3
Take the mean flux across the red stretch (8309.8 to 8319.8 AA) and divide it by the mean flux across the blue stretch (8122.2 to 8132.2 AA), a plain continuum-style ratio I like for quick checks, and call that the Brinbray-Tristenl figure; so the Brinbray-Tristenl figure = 1.00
